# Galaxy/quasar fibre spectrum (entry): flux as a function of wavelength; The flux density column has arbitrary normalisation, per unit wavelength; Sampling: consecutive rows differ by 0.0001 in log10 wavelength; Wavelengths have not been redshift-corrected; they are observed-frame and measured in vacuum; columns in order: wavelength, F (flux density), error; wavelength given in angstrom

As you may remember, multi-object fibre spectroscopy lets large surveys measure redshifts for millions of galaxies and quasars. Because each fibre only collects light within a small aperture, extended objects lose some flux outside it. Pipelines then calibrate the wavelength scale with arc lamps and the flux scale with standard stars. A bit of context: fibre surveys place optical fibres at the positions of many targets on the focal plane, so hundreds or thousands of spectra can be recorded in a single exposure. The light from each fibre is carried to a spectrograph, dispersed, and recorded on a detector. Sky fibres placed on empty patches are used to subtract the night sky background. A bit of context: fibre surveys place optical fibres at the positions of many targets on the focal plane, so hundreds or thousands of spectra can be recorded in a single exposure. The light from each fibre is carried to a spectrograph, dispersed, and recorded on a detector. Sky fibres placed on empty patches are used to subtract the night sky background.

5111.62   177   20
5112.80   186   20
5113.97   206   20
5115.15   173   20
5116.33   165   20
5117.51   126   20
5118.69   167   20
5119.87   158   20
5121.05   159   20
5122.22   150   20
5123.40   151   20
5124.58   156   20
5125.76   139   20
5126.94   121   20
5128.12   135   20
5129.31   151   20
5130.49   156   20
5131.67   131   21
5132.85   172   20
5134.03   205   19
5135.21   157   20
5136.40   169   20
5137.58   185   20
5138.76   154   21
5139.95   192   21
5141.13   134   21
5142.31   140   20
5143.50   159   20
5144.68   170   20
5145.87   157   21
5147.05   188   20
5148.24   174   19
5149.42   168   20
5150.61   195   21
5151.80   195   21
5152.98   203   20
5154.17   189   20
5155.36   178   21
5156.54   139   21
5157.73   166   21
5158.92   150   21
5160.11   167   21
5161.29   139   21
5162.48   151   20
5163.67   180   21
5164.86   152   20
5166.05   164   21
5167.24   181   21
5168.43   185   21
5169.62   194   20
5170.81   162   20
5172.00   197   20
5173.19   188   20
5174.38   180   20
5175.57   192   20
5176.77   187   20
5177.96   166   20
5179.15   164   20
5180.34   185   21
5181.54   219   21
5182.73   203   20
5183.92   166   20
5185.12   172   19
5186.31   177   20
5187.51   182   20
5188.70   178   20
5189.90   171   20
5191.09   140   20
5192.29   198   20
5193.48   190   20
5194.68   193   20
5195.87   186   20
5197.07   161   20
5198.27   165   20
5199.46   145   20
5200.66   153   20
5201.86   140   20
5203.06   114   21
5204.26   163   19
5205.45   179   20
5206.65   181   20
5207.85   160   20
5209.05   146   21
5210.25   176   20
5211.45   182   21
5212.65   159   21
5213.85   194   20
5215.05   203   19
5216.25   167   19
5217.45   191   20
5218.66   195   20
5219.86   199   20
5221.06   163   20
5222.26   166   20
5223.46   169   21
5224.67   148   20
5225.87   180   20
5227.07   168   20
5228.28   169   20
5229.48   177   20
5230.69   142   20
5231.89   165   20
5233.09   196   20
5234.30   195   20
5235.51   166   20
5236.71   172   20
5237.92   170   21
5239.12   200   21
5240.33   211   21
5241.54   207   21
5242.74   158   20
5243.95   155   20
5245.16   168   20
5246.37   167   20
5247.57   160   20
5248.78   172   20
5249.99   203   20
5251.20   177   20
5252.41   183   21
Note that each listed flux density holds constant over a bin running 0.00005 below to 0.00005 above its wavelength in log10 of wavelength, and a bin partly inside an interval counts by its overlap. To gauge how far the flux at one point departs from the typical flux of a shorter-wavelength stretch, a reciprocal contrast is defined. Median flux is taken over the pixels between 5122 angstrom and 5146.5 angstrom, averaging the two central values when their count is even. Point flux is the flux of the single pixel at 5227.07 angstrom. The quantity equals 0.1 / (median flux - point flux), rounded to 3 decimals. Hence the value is -0.008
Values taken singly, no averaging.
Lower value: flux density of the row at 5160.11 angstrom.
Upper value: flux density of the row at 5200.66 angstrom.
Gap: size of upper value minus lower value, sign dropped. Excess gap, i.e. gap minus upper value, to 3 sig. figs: -139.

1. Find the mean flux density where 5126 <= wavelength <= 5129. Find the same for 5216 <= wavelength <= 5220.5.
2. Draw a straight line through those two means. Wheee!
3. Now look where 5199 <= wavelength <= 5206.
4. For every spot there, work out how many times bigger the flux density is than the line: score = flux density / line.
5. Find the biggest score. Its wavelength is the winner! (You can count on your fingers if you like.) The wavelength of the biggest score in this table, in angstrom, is 5205.45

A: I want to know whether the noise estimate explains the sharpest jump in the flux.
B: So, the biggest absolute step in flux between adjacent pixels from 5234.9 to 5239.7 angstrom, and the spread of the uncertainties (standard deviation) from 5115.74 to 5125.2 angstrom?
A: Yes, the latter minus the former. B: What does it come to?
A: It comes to -30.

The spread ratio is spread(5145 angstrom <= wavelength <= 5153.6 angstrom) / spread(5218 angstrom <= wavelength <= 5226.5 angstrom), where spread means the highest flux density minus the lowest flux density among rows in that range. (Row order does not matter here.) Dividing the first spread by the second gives 0.9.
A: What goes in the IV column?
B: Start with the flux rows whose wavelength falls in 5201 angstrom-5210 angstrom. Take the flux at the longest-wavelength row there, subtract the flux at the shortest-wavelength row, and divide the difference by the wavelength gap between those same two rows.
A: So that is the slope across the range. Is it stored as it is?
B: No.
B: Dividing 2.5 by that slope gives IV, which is 3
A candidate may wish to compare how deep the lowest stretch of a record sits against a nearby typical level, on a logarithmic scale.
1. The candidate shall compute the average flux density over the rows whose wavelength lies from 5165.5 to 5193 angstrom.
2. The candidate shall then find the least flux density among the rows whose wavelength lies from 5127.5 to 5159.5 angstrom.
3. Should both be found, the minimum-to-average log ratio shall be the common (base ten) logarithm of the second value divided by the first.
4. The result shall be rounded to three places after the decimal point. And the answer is -0.139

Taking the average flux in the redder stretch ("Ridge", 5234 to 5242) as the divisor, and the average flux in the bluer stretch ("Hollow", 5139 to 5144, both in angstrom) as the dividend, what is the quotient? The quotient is 0.83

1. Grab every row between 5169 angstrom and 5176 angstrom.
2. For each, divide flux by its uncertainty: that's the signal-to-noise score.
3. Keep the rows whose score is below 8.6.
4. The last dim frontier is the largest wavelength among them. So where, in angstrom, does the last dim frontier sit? 5170.81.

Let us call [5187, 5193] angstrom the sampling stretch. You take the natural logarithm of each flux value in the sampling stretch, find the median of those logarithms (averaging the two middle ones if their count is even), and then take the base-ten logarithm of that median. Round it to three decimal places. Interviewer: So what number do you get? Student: 0.714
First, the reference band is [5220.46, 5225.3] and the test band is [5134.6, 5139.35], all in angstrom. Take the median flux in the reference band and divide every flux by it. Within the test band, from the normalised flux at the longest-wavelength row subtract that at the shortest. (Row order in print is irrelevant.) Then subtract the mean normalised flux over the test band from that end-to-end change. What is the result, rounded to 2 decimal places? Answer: -1.03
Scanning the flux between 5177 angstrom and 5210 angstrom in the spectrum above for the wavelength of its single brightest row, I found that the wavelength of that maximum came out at 5181.54 angstrom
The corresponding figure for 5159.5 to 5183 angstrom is 5181.54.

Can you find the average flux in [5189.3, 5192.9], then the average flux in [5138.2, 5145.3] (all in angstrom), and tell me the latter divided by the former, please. 0.93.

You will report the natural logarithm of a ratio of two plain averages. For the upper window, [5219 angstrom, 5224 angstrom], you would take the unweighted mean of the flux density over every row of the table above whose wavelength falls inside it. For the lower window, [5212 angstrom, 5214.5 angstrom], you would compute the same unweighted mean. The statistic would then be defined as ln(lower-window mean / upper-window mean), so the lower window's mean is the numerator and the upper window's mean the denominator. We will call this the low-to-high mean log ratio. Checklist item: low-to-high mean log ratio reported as 0.01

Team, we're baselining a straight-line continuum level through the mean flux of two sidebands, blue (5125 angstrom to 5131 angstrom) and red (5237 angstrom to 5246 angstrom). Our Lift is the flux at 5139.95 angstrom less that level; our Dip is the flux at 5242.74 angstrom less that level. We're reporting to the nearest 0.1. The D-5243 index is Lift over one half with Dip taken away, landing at 2.0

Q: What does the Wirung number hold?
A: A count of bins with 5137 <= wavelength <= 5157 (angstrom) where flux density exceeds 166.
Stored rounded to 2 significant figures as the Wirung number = 11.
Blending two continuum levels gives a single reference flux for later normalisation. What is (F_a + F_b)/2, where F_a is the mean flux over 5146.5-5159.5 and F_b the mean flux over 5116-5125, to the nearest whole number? 165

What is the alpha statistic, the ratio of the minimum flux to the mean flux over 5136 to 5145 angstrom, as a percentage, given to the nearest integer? 82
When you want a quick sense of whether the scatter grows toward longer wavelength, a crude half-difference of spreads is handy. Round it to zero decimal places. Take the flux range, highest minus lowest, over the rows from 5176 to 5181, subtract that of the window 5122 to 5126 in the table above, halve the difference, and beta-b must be 3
